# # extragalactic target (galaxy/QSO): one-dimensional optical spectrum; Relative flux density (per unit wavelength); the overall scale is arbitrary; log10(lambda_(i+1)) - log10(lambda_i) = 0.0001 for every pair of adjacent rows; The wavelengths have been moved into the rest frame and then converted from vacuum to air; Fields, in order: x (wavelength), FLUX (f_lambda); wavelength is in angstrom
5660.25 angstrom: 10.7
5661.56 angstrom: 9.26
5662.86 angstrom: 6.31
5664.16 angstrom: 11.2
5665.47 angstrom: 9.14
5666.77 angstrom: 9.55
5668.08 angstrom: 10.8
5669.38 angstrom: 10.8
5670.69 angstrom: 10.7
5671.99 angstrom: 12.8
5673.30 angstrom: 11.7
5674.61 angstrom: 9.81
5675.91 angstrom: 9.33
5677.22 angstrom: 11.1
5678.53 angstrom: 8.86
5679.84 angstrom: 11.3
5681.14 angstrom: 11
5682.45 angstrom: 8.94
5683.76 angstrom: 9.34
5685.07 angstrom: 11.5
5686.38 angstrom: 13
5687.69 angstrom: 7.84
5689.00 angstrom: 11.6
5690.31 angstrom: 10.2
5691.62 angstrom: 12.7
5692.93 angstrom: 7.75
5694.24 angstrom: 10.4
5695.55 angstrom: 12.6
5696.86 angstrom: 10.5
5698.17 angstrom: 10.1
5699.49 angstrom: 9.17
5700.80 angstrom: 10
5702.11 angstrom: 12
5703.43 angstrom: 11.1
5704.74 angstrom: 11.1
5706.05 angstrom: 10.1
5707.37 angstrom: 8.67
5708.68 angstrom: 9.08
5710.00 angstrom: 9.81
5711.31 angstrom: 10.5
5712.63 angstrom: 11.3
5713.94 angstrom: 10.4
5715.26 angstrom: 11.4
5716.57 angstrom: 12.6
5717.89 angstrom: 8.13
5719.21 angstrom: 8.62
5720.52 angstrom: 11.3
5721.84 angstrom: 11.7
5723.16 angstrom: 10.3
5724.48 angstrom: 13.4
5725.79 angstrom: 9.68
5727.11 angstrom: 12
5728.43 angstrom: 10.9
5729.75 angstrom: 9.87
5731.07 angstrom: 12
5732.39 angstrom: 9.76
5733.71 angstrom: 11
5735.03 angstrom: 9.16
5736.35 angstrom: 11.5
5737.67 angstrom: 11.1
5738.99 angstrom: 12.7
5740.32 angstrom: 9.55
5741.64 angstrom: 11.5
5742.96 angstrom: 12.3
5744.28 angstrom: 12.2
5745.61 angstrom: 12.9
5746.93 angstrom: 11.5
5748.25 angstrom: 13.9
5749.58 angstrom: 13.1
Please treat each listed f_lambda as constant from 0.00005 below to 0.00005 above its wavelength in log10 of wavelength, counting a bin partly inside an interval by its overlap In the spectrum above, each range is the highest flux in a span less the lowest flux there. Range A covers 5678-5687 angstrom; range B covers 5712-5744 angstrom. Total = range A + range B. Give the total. 9.41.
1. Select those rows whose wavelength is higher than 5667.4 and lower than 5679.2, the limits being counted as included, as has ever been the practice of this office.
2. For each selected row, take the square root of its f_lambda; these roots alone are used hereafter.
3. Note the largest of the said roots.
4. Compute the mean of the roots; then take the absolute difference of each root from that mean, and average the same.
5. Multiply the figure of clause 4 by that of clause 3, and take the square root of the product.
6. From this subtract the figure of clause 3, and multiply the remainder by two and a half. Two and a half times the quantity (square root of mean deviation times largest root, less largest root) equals -7.20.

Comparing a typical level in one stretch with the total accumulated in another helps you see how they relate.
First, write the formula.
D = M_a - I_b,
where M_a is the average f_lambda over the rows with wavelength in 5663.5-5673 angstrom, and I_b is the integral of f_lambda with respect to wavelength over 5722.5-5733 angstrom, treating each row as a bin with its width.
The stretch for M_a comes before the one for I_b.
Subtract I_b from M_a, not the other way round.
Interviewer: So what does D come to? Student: -105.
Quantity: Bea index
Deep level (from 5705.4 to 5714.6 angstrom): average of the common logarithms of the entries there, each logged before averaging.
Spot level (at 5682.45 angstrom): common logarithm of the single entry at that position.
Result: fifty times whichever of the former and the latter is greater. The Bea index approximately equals 49.9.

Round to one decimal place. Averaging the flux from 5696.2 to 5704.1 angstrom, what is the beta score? 10.5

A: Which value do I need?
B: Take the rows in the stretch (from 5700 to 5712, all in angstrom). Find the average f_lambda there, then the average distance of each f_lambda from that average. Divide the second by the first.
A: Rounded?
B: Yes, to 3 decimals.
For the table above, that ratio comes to 0.079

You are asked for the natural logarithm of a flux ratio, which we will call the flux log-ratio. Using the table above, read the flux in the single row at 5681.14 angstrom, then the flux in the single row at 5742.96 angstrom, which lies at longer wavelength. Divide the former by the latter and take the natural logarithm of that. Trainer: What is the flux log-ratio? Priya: -0.11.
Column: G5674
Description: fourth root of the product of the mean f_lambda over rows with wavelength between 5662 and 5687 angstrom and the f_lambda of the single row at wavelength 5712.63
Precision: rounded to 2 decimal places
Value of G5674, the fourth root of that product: 3.29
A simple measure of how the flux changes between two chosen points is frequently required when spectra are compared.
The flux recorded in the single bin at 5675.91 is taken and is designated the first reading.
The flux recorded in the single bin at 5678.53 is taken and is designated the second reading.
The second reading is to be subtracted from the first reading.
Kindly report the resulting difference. 0.5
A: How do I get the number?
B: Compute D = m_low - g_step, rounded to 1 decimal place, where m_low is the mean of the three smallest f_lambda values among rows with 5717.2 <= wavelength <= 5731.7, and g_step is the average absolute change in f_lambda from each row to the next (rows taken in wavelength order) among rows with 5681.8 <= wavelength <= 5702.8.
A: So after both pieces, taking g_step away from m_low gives 6.6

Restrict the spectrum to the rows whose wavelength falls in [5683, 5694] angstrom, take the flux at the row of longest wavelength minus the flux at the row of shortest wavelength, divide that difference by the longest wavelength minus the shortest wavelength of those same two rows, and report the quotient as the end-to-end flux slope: -0.17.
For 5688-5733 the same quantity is -0.04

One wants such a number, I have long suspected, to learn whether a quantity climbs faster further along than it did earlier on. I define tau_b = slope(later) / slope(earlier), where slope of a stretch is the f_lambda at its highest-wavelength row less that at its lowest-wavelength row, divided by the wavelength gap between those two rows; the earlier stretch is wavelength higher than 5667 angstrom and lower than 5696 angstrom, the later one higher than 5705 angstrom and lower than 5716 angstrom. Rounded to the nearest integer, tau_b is 2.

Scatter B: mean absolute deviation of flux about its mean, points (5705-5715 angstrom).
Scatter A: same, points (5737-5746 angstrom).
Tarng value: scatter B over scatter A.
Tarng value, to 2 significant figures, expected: 0.77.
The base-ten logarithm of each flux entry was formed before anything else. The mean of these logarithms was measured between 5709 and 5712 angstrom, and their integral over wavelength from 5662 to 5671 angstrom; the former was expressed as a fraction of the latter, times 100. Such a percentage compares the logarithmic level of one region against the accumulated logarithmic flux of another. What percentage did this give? 11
